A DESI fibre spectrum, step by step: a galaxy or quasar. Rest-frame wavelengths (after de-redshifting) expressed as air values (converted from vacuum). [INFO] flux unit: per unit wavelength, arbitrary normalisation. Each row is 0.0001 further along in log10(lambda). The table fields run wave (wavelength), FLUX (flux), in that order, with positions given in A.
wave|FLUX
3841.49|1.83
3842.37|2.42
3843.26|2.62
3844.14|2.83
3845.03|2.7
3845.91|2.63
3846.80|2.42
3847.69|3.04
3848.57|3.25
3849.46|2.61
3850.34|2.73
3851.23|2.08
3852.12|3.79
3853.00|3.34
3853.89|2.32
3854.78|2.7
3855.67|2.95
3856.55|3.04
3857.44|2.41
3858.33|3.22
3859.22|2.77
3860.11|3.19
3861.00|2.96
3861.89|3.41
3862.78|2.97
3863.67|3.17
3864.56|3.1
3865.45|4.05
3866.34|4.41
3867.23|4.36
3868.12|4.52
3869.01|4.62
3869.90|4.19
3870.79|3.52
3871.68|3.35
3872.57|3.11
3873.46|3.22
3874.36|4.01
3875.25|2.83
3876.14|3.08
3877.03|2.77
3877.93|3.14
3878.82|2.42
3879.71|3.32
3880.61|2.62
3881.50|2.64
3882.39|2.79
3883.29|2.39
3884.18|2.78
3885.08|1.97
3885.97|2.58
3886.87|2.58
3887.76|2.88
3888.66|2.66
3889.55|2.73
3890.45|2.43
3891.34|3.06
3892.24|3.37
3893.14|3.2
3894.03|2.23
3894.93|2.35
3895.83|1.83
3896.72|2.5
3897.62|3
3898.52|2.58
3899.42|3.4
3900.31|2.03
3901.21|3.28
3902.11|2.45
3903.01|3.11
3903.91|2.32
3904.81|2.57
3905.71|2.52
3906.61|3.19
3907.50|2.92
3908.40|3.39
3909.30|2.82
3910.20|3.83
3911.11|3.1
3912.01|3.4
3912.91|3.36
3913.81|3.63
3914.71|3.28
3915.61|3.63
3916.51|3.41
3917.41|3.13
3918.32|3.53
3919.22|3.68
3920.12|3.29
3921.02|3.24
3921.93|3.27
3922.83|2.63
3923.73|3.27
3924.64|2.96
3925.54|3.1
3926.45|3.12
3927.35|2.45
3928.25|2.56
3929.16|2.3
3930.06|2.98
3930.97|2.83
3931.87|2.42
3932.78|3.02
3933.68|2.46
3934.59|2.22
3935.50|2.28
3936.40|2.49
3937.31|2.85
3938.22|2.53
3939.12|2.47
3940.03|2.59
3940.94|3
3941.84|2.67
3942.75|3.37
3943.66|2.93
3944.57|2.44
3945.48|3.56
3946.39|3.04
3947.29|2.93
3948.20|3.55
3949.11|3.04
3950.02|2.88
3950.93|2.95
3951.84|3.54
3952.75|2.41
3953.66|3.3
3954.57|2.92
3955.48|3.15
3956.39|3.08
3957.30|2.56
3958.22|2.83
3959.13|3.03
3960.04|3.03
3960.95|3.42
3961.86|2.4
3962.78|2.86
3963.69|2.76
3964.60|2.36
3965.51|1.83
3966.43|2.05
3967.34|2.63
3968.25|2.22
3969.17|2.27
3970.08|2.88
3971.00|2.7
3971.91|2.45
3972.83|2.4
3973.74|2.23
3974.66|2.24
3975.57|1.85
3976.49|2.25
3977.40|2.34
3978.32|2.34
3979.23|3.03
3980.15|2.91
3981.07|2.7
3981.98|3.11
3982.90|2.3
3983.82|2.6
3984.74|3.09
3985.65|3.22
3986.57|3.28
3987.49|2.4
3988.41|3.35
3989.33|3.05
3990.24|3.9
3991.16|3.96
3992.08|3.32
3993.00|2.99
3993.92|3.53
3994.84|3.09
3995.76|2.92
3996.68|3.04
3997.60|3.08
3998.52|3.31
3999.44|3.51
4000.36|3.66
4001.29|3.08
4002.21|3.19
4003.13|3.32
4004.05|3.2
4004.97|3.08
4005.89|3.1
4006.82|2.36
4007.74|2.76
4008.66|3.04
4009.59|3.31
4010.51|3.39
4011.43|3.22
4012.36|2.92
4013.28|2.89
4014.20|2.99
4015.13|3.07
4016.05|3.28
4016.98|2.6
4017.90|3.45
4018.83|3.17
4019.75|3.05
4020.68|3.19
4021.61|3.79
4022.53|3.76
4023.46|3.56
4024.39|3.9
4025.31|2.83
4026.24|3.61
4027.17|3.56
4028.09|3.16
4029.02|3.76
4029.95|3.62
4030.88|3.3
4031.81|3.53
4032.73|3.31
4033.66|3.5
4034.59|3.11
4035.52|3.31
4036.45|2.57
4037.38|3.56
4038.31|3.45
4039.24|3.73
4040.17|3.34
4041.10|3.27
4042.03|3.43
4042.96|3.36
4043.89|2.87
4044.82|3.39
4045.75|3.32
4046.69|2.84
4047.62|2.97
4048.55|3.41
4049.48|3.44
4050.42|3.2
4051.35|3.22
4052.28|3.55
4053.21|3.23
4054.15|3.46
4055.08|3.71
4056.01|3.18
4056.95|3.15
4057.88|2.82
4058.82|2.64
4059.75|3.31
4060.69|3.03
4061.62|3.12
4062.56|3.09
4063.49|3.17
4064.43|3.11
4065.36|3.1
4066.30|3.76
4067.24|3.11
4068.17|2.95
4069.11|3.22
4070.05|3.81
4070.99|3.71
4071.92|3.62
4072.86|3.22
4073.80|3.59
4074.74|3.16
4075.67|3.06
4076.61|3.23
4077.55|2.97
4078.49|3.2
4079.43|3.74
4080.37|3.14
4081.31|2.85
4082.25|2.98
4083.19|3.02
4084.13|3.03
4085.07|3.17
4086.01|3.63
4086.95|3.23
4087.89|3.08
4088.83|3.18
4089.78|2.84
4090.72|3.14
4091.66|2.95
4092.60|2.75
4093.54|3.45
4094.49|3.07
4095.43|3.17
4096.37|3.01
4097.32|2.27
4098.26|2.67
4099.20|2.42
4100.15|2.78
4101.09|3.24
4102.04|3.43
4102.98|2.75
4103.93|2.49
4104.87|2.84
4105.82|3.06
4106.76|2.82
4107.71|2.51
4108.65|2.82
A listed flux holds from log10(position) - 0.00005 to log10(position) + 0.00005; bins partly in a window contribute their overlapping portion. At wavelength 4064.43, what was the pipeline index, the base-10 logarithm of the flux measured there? 0.493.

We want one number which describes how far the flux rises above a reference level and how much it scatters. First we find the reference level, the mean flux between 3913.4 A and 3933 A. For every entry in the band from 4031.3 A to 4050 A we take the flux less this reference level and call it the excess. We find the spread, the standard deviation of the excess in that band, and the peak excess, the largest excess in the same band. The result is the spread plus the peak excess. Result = 0.93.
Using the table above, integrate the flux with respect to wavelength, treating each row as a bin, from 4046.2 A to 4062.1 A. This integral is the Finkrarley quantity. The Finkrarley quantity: 50.7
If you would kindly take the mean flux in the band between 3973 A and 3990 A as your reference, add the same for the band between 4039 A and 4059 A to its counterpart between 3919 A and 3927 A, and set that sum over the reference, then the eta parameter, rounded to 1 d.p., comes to 2.4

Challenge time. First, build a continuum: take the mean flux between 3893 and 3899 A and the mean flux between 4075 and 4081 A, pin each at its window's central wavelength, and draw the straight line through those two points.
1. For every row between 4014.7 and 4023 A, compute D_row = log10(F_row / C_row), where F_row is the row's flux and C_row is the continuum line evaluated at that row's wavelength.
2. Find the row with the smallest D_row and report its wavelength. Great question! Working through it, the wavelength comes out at 4016.98 A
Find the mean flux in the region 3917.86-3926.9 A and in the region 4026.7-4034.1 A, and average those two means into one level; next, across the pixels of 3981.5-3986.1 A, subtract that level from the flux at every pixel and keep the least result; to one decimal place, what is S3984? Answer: -1.0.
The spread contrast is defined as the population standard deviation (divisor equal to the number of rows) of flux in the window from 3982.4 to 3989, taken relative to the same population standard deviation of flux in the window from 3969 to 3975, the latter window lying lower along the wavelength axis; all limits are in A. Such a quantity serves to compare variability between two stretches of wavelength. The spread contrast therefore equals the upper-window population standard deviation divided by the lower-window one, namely 1.8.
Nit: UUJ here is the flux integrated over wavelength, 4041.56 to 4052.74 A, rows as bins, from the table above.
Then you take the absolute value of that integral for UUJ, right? 36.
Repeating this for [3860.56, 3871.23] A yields 40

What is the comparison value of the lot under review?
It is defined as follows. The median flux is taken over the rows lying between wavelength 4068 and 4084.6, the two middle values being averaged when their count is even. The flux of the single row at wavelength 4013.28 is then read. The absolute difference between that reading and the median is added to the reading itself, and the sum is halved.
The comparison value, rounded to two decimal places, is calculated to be 1.59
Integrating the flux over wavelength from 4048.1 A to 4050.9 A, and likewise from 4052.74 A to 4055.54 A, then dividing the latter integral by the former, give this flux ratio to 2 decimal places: 1.04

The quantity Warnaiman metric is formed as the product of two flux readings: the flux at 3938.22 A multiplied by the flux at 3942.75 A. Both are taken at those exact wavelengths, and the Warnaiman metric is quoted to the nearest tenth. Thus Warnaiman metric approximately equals 8.5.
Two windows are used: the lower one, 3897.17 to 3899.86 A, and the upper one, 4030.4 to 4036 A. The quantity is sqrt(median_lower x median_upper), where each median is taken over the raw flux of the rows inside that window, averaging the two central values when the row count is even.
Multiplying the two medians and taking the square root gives 3.15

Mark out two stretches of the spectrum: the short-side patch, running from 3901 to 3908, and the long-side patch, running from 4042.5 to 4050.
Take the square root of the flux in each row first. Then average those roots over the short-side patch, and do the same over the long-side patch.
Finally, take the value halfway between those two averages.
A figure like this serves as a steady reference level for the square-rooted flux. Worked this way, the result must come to 1.73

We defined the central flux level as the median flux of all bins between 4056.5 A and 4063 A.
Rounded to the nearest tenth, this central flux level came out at 3.1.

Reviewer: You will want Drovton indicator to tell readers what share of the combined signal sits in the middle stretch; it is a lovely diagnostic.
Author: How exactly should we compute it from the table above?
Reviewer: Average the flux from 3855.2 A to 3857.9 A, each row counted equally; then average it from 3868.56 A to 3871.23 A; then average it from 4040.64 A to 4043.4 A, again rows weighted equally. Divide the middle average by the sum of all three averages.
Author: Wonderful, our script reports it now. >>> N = 0.40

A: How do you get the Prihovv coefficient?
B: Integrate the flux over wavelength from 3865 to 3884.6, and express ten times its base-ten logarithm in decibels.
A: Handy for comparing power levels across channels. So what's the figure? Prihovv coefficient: 18.2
